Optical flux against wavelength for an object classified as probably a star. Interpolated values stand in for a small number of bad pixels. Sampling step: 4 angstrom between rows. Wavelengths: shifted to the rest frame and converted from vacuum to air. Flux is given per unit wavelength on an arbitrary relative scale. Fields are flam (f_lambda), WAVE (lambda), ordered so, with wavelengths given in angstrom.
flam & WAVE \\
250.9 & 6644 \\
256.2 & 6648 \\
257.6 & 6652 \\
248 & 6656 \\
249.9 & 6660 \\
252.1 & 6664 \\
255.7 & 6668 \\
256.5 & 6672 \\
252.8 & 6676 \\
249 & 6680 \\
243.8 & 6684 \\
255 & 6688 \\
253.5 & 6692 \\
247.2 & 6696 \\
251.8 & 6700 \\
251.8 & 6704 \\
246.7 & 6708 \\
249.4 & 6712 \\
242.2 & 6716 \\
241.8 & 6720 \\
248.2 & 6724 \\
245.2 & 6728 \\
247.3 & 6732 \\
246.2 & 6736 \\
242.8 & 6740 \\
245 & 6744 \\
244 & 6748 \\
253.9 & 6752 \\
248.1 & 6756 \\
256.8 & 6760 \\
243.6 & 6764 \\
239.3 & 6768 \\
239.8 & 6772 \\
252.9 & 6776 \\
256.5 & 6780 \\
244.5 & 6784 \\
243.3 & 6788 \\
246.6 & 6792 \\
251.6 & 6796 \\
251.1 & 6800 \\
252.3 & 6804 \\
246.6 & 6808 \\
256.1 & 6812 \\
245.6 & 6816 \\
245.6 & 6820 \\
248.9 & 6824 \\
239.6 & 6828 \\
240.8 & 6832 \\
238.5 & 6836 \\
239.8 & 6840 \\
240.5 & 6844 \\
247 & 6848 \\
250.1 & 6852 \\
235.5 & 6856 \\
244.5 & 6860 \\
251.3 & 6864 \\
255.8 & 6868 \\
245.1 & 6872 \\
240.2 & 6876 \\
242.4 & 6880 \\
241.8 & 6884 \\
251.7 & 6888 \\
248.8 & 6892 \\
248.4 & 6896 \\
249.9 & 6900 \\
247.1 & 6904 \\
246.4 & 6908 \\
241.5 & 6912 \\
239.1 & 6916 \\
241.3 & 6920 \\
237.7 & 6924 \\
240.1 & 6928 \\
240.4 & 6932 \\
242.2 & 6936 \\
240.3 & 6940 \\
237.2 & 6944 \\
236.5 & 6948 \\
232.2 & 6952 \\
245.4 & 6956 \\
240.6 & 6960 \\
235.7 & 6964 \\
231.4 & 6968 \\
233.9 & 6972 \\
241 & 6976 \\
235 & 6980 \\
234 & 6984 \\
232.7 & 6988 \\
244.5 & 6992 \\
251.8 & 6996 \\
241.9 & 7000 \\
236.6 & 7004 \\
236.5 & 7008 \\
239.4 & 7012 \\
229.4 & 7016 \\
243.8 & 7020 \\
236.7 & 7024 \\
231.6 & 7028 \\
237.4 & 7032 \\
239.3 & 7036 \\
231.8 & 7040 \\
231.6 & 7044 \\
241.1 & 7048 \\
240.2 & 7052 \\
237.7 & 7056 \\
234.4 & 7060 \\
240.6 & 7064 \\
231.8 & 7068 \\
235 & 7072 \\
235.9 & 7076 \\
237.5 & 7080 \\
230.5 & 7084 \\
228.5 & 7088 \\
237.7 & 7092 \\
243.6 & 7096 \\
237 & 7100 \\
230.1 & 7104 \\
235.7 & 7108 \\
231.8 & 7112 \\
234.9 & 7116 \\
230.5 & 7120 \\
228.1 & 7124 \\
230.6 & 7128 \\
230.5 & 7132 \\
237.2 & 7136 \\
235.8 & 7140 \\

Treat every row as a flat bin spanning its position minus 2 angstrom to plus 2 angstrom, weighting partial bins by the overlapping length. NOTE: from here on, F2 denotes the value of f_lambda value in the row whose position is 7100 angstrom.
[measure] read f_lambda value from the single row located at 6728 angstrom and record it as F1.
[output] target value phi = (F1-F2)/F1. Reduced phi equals 0.03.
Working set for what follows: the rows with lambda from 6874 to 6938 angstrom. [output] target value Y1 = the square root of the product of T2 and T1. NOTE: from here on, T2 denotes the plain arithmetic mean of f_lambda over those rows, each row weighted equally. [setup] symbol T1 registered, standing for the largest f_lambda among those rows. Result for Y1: 248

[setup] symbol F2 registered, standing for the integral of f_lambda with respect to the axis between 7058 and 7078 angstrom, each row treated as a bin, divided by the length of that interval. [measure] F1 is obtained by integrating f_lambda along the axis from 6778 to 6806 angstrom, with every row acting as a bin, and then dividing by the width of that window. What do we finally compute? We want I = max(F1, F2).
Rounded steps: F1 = 249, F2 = 236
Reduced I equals 249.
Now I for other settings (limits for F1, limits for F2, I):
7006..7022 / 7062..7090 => 237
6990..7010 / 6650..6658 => 253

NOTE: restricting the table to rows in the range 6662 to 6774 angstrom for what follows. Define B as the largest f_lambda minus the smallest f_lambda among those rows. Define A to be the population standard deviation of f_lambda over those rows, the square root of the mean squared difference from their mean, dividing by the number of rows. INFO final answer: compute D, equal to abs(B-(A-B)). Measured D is 30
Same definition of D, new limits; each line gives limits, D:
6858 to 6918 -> 29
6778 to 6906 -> 37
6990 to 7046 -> 39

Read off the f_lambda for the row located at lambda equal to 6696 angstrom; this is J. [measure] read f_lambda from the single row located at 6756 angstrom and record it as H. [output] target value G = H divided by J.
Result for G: 1.00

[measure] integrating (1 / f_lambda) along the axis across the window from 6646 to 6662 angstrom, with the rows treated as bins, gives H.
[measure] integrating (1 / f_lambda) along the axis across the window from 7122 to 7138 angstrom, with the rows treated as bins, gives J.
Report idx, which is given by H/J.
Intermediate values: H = 0.0633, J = 0.0691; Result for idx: 0.92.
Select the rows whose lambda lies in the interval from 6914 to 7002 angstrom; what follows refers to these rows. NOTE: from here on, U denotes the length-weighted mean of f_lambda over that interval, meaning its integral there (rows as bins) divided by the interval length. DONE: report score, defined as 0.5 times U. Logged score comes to 119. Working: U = 239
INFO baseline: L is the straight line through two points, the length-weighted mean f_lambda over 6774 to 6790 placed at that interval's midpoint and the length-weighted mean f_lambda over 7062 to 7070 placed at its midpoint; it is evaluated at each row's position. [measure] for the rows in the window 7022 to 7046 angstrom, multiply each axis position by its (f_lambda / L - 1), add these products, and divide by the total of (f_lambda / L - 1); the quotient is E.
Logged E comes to 7035.9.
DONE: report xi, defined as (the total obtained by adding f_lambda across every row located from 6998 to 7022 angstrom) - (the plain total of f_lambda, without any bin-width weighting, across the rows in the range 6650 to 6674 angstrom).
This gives -92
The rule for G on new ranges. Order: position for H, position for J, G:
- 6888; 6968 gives 1.09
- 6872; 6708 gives 0.99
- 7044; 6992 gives 0.95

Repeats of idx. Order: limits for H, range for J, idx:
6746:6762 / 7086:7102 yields 0.94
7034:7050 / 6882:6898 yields 1.05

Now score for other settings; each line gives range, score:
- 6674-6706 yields 125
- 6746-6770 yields 124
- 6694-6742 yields 123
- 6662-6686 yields 126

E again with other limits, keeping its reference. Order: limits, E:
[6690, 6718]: 6708.3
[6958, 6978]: 6967.8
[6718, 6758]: 6733.7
